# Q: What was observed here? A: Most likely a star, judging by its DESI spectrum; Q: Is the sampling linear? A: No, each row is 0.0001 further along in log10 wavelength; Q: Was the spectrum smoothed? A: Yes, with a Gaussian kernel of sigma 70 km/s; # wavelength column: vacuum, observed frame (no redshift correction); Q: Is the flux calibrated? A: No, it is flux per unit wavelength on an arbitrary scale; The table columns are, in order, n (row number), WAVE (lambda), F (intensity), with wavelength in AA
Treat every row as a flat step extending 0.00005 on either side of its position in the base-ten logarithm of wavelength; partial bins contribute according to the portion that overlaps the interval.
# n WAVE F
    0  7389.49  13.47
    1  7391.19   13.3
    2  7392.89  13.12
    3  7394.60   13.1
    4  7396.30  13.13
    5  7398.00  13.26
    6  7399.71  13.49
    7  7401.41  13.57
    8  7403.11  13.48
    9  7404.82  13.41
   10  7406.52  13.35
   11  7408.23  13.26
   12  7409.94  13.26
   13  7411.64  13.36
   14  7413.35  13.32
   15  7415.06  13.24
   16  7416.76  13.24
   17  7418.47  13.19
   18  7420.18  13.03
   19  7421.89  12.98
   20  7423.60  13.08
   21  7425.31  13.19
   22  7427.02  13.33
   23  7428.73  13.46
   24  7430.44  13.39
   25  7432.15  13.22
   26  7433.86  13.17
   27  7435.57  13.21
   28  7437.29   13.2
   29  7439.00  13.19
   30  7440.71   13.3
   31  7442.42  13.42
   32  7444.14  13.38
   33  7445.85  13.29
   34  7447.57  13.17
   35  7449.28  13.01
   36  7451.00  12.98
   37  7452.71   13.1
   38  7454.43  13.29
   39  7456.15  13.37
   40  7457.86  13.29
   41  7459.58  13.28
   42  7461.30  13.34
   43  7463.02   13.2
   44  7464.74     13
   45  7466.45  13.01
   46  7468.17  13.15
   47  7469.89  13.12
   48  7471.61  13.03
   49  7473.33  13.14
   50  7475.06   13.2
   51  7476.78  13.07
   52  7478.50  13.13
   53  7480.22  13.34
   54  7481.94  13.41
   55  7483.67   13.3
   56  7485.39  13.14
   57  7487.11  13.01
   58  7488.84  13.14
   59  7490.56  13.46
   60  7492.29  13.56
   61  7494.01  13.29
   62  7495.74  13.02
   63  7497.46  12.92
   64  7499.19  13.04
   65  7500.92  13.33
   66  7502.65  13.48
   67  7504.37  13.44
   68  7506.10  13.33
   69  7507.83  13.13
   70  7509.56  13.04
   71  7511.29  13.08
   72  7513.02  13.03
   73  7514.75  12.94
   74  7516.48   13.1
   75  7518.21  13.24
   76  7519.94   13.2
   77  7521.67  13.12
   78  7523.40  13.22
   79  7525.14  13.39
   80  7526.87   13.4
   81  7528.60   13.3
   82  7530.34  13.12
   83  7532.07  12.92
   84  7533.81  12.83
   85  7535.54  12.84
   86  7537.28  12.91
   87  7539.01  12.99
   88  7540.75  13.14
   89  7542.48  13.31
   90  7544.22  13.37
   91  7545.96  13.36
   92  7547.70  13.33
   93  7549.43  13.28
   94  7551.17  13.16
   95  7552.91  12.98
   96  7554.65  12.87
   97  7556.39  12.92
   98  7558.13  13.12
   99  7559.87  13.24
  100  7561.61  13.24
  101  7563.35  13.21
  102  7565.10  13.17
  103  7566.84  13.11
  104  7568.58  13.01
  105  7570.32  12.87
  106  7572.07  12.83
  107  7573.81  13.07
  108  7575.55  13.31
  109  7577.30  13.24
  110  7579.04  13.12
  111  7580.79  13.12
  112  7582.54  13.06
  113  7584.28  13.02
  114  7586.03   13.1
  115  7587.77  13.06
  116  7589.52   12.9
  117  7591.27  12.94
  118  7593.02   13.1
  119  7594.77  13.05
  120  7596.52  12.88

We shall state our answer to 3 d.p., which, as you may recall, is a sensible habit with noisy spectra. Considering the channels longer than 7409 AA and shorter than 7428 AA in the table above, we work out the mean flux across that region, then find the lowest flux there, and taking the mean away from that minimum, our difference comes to -0.222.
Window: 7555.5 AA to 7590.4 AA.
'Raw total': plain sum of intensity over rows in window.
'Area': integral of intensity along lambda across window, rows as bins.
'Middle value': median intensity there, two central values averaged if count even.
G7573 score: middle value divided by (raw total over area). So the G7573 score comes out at 22.9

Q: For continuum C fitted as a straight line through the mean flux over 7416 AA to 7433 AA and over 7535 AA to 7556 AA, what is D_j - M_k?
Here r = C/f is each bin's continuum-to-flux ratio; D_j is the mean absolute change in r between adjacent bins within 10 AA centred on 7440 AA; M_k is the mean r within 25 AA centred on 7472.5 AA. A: -0.996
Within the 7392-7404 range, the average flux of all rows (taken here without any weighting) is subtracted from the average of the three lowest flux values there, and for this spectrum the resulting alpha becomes -0.19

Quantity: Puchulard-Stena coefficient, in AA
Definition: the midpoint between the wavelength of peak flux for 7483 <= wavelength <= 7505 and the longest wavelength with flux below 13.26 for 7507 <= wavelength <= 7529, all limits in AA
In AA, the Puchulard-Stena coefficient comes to 7507.8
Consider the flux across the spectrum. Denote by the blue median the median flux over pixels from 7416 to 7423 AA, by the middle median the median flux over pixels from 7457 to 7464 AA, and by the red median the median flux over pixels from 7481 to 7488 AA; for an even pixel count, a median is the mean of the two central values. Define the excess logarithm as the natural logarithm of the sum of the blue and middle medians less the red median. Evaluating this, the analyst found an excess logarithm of 2.578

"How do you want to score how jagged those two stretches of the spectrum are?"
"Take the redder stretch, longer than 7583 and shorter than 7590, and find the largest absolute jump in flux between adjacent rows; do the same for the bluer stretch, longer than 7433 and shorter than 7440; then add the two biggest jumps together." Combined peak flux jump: 0.20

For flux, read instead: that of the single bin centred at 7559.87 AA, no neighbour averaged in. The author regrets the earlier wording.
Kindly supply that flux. 13.24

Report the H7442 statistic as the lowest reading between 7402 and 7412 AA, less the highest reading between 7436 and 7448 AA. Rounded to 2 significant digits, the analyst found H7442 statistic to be -0.16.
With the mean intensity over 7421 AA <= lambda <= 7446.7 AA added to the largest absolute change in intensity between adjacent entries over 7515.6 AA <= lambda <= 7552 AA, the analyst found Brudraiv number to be 13.5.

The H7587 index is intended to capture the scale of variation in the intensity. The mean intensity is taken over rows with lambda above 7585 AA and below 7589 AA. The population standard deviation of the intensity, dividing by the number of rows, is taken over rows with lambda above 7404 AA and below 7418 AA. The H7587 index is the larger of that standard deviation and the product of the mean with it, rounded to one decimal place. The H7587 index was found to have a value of 0.8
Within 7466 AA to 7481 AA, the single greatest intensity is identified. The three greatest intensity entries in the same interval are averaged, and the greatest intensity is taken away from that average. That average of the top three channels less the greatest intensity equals -0.11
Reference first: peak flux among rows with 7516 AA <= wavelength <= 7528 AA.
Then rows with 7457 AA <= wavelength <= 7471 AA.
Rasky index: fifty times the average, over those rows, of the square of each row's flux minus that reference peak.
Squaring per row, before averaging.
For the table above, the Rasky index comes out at 3.3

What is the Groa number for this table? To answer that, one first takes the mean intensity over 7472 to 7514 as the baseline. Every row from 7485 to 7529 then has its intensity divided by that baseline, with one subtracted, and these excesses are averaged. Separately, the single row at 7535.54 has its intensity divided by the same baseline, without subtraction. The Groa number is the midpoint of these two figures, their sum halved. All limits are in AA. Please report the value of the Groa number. 0.486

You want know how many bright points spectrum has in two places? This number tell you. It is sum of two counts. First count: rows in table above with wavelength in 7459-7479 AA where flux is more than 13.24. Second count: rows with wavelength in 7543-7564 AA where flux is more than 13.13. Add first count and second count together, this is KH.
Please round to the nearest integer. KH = 10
